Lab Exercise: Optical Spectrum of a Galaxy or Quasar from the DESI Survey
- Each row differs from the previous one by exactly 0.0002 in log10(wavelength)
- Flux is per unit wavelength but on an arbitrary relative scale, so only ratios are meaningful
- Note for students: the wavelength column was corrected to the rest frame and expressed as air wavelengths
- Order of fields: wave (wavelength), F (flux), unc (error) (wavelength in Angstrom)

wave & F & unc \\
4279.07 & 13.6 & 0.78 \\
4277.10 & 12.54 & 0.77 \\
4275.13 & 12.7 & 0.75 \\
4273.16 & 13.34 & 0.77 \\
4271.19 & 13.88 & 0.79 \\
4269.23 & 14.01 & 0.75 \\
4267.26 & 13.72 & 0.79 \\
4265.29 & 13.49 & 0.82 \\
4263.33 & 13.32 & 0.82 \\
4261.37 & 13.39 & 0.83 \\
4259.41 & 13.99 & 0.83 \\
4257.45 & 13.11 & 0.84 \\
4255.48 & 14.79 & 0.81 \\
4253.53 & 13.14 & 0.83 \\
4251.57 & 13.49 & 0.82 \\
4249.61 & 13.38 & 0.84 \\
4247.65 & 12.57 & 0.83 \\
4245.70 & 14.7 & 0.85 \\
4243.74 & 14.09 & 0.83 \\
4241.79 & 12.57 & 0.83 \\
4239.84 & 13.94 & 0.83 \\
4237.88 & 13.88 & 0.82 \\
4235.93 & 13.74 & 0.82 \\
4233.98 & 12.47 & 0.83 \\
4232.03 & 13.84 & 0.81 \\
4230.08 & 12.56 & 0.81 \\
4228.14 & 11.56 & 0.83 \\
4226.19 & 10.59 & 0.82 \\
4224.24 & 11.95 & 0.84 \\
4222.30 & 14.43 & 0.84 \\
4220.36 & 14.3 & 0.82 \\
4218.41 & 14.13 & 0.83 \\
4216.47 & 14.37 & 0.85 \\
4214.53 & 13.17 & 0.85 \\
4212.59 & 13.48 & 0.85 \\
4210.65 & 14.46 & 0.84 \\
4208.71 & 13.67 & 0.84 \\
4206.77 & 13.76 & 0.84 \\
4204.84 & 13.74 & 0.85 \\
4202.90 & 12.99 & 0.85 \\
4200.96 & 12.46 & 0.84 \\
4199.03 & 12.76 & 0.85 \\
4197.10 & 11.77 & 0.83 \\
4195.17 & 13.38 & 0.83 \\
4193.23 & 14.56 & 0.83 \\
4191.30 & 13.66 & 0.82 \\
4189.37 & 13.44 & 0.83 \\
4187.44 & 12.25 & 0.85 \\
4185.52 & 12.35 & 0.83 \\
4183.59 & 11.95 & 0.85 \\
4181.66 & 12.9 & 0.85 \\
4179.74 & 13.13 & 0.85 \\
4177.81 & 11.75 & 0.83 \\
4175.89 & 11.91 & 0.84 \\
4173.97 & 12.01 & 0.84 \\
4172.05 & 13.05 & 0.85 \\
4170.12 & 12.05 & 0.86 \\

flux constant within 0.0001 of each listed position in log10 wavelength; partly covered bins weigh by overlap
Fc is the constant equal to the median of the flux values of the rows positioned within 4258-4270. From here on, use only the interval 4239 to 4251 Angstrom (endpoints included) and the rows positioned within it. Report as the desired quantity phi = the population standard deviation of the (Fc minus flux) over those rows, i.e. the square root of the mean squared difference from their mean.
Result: 0.79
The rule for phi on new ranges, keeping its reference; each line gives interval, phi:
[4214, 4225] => 0.90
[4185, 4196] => 0.79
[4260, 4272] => 0.25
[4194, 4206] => 0.63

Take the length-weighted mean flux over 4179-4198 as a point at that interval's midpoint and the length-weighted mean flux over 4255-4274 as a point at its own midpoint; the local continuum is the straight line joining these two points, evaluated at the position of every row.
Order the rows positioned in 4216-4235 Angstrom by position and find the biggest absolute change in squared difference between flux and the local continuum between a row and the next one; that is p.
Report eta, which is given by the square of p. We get 31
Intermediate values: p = 5.6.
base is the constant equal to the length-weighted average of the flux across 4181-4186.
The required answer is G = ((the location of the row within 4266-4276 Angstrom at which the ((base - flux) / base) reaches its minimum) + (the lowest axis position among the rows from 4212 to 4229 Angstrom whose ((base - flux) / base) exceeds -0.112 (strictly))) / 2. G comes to 4240.9 Angstrom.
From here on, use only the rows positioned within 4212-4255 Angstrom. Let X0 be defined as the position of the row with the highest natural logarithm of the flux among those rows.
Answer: 4245.70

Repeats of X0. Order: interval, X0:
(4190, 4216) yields 4193.23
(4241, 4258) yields 4255.48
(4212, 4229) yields 4222.30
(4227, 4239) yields 4237.88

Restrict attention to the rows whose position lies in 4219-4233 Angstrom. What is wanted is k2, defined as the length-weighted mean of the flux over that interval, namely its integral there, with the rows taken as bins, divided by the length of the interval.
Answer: 12.8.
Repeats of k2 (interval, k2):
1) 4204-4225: 13.8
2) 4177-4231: 13.1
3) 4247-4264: 13.5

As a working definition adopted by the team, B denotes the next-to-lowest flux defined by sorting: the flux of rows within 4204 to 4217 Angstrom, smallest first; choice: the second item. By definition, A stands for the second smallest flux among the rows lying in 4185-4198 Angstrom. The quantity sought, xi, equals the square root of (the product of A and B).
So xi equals 12.9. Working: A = 12.25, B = 13.48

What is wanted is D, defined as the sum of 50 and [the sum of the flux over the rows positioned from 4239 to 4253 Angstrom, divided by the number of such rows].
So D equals 63.5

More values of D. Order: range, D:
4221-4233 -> 62.5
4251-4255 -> 63.3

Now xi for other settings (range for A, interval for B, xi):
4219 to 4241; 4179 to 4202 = 11.8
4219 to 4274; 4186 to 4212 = 11.9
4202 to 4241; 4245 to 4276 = 12.1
